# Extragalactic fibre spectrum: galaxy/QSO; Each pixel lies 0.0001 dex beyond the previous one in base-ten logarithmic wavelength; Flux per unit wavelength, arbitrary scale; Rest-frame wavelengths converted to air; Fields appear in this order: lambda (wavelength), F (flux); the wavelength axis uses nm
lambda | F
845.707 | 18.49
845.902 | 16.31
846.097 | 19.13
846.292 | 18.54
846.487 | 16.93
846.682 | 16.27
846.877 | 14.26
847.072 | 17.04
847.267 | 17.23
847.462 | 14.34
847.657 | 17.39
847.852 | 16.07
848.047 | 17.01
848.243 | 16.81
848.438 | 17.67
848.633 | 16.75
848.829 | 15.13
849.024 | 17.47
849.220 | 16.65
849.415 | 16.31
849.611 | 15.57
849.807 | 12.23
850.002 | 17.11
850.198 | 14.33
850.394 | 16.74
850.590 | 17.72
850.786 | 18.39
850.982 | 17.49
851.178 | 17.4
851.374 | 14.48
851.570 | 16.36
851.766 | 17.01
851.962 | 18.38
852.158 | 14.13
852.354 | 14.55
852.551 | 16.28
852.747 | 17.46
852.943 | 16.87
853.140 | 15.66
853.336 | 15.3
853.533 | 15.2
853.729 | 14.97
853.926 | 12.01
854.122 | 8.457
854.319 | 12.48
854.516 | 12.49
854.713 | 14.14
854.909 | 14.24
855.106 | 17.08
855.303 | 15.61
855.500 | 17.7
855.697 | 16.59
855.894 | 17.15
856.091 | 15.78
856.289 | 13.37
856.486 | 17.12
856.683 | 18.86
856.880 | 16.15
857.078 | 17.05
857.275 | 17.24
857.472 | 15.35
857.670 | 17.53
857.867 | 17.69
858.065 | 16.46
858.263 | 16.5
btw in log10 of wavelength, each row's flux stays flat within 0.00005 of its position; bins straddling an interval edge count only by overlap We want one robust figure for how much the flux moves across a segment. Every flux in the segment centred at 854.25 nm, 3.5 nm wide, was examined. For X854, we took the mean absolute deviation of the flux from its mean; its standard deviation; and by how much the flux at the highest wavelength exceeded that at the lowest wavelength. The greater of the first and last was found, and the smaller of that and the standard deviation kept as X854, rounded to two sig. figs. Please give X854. 1.8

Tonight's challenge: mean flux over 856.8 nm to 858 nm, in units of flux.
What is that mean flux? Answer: 16.8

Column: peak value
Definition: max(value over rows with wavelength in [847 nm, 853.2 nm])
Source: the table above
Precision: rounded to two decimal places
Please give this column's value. 18.39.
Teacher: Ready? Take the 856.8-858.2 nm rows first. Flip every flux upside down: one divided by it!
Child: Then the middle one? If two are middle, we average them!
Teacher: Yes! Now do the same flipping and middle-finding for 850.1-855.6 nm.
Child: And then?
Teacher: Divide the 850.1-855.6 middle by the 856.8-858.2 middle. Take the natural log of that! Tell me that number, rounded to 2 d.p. 0.09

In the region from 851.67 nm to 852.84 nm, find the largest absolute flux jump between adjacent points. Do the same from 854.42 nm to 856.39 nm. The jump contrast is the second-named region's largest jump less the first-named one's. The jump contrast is -1.4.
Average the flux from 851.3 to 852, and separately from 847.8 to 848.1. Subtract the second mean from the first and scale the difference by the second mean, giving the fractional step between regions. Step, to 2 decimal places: 0.00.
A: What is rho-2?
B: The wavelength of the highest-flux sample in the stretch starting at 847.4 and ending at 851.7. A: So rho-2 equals 850.786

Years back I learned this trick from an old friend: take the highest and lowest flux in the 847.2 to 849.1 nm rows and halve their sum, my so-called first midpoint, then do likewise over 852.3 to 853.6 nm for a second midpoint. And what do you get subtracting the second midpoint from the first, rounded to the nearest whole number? 0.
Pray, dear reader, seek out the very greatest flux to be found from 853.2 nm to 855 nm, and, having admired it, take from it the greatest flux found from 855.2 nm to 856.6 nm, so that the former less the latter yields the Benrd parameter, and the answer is -2.4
